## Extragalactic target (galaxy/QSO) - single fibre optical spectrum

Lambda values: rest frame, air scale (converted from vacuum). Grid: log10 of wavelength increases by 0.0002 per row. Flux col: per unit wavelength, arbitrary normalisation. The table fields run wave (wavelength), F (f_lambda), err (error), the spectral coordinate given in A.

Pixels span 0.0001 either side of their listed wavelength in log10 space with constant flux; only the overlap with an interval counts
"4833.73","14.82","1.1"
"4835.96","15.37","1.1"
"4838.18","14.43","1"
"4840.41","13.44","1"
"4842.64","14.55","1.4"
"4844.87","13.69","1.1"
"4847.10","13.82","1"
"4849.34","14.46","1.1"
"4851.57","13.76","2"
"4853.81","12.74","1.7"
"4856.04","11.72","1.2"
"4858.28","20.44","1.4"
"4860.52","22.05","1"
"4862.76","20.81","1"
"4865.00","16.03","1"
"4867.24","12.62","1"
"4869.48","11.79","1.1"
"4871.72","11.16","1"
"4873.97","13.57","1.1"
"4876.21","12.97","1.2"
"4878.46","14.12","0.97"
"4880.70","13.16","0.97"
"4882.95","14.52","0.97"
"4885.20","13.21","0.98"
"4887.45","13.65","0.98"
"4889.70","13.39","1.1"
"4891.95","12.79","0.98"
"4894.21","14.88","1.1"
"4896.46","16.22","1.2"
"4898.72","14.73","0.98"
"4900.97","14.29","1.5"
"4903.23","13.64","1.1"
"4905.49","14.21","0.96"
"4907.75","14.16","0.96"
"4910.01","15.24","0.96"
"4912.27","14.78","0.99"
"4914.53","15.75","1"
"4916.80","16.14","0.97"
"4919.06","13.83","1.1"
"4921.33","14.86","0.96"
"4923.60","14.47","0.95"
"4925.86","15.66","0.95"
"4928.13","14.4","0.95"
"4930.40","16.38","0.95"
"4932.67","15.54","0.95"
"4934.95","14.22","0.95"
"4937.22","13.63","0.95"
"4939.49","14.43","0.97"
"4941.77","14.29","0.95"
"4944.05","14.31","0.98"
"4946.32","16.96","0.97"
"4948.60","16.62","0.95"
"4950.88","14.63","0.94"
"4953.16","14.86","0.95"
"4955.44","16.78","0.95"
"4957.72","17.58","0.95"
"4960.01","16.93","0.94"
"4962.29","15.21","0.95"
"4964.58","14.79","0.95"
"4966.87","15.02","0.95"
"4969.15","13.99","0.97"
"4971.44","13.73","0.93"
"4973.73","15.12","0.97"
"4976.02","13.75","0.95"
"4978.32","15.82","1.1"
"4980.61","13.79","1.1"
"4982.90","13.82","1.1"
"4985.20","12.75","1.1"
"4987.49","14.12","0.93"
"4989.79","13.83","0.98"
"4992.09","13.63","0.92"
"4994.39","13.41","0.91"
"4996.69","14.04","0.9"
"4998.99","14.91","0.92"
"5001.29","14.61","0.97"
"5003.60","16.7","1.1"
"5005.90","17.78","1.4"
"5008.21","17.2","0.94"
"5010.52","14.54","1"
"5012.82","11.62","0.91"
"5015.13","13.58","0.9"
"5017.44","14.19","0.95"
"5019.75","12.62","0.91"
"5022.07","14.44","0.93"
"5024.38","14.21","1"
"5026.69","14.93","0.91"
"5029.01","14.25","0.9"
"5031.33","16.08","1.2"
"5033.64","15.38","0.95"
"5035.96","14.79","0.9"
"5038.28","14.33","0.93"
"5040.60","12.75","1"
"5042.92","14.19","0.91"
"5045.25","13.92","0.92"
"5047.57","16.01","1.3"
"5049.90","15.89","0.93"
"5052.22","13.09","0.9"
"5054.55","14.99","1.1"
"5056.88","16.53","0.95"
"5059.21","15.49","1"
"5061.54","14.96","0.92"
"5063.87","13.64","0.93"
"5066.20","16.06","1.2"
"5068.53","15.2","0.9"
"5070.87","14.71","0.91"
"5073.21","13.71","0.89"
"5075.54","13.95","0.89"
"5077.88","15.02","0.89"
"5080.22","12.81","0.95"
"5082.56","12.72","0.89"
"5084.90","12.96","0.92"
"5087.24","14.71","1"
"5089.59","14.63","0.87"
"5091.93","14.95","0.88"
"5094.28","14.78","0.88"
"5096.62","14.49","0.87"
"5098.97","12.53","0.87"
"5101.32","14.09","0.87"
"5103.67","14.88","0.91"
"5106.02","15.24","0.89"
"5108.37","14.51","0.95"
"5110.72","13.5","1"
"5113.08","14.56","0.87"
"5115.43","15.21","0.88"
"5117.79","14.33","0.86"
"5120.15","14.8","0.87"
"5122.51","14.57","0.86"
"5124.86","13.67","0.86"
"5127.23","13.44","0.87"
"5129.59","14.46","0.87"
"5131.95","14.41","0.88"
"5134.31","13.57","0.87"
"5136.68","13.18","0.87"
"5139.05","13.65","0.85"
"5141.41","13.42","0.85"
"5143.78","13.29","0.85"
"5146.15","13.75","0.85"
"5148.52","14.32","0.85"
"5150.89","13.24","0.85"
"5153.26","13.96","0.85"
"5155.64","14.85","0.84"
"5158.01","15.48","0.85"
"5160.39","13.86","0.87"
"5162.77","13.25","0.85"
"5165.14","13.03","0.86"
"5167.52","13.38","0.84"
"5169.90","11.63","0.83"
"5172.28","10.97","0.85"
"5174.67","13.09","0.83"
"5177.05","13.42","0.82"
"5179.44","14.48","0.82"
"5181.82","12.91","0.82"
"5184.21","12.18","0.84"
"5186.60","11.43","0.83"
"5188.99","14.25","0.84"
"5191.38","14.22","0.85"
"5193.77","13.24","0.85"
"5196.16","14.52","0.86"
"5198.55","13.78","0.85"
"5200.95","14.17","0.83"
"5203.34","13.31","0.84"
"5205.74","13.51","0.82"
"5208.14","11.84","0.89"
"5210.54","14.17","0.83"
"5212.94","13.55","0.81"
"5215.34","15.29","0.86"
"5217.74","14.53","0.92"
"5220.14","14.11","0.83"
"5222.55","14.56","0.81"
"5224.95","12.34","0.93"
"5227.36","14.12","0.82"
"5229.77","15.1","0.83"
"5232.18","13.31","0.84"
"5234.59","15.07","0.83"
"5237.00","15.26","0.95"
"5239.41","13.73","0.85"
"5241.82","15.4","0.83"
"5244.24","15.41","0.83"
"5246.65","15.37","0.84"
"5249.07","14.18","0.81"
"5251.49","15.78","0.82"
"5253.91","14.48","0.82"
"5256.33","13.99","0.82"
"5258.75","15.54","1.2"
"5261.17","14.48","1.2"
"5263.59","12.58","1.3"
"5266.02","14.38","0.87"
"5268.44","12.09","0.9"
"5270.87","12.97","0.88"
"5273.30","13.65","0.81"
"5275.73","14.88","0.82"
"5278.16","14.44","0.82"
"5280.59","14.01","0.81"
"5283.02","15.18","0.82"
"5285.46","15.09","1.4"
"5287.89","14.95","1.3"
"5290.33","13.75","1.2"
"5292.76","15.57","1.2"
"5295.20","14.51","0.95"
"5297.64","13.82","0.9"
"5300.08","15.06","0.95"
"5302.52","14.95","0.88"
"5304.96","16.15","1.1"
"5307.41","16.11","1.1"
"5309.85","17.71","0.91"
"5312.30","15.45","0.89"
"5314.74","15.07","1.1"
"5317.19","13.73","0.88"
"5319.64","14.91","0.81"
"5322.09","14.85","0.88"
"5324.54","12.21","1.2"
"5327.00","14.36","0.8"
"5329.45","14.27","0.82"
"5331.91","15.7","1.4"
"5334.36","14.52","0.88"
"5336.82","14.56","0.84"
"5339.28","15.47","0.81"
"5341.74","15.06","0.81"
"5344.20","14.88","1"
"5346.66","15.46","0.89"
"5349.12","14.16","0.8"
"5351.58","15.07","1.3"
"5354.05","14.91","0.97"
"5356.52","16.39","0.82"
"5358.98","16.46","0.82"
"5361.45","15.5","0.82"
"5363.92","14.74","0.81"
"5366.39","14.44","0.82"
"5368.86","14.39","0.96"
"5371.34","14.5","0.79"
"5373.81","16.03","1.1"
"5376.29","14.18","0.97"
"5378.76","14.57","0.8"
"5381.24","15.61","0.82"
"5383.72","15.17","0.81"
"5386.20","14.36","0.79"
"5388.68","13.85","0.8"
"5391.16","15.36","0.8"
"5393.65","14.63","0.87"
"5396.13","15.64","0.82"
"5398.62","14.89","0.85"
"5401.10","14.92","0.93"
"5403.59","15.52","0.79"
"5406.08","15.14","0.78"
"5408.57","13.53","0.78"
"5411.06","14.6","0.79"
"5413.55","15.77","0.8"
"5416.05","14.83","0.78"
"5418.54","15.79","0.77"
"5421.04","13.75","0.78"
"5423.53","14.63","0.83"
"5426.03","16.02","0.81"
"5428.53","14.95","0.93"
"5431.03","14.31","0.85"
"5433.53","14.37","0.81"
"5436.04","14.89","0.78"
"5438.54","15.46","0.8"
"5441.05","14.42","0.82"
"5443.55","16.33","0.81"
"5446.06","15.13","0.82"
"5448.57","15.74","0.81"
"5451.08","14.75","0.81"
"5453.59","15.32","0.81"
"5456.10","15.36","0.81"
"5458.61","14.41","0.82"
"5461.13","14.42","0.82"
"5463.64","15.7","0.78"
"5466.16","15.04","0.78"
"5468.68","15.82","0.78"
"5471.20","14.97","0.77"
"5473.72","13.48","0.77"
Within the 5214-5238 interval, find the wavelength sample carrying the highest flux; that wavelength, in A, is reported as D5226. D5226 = 5215.34 A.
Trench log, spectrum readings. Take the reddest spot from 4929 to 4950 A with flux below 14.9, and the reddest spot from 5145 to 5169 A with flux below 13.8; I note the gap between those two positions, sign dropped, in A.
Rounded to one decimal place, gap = 223.5 A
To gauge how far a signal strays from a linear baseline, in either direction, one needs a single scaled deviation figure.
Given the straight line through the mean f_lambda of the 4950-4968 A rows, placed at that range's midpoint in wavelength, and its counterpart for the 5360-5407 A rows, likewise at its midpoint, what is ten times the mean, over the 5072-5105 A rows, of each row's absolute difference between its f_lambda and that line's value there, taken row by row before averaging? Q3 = 15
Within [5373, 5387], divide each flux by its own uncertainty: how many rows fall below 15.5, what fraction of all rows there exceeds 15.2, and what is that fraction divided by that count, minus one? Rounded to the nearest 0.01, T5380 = -0.67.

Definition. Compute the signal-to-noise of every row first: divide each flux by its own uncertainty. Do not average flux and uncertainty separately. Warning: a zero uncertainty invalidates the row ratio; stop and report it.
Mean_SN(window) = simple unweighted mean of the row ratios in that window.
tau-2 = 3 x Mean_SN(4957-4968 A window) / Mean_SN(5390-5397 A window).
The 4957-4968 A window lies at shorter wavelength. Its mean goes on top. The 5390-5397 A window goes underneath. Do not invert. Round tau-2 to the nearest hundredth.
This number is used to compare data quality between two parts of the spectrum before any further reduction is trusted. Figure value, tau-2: 2.74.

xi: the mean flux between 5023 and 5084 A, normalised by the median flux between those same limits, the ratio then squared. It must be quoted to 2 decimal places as 0.98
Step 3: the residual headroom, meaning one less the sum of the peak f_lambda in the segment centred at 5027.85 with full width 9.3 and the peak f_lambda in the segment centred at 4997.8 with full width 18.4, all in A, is -32.9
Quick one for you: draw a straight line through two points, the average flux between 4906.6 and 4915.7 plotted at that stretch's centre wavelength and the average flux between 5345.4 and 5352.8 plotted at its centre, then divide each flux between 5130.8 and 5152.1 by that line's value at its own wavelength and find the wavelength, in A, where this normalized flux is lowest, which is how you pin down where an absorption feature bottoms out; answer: 5136.68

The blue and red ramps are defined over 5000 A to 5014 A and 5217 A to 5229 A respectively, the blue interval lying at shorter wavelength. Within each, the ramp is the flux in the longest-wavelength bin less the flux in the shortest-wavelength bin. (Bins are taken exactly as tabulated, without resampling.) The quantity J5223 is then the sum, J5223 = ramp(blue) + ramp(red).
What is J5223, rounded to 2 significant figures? -3.4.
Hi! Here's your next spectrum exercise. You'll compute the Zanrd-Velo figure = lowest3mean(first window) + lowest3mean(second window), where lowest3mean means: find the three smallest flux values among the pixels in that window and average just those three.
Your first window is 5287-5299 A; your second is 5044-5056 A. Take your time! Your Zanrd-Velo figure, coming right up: 28.0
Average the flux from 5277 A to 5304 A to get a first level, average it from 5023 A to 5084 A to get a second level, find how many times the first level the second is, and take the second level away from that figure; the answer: -13.6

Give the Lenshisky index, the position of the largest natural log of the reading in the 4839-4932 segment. 4860.52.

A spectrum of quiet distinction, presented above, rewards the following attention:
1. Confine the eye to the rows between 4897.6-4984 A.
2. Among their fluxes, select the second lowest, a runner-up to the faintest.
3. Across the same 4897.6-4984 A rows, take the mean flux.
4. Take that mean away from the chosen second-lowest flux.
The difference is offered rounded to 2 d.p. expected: -1.32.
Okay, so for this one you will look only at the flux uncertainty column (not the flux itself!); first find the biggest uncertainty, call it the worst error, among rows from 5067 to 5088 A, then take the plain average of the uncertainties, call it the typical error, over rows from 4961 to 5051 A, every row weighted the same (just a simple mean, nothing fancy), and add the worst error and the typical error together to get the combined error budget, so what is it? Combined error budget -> 1.99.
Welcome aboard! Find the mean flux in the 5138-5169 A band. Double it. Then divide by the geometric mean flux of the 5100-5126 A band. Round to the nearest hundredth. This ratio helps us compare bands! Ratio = 1.91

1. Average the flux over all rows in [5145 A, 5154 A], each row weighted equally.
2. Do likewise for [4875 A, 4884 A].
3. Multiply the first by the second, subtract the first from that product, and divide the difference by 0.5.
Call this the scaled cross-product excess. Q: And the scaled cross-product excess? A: 351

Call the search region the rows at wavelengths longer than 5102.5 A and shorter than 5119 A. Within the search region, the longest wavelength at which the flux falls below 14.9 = 5117.79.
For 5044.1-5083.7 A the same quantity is 5082.56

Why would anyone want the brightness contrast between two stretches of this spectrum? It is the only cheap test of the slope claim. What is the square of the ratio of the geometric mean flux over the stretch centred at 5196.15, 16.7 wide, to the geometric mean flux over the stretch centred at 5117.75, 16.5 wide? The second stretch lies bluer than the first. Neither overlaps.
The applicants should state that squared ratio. 0.94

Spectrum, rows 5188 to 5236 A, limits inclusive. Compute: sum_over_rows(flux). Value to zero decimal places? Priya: 279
